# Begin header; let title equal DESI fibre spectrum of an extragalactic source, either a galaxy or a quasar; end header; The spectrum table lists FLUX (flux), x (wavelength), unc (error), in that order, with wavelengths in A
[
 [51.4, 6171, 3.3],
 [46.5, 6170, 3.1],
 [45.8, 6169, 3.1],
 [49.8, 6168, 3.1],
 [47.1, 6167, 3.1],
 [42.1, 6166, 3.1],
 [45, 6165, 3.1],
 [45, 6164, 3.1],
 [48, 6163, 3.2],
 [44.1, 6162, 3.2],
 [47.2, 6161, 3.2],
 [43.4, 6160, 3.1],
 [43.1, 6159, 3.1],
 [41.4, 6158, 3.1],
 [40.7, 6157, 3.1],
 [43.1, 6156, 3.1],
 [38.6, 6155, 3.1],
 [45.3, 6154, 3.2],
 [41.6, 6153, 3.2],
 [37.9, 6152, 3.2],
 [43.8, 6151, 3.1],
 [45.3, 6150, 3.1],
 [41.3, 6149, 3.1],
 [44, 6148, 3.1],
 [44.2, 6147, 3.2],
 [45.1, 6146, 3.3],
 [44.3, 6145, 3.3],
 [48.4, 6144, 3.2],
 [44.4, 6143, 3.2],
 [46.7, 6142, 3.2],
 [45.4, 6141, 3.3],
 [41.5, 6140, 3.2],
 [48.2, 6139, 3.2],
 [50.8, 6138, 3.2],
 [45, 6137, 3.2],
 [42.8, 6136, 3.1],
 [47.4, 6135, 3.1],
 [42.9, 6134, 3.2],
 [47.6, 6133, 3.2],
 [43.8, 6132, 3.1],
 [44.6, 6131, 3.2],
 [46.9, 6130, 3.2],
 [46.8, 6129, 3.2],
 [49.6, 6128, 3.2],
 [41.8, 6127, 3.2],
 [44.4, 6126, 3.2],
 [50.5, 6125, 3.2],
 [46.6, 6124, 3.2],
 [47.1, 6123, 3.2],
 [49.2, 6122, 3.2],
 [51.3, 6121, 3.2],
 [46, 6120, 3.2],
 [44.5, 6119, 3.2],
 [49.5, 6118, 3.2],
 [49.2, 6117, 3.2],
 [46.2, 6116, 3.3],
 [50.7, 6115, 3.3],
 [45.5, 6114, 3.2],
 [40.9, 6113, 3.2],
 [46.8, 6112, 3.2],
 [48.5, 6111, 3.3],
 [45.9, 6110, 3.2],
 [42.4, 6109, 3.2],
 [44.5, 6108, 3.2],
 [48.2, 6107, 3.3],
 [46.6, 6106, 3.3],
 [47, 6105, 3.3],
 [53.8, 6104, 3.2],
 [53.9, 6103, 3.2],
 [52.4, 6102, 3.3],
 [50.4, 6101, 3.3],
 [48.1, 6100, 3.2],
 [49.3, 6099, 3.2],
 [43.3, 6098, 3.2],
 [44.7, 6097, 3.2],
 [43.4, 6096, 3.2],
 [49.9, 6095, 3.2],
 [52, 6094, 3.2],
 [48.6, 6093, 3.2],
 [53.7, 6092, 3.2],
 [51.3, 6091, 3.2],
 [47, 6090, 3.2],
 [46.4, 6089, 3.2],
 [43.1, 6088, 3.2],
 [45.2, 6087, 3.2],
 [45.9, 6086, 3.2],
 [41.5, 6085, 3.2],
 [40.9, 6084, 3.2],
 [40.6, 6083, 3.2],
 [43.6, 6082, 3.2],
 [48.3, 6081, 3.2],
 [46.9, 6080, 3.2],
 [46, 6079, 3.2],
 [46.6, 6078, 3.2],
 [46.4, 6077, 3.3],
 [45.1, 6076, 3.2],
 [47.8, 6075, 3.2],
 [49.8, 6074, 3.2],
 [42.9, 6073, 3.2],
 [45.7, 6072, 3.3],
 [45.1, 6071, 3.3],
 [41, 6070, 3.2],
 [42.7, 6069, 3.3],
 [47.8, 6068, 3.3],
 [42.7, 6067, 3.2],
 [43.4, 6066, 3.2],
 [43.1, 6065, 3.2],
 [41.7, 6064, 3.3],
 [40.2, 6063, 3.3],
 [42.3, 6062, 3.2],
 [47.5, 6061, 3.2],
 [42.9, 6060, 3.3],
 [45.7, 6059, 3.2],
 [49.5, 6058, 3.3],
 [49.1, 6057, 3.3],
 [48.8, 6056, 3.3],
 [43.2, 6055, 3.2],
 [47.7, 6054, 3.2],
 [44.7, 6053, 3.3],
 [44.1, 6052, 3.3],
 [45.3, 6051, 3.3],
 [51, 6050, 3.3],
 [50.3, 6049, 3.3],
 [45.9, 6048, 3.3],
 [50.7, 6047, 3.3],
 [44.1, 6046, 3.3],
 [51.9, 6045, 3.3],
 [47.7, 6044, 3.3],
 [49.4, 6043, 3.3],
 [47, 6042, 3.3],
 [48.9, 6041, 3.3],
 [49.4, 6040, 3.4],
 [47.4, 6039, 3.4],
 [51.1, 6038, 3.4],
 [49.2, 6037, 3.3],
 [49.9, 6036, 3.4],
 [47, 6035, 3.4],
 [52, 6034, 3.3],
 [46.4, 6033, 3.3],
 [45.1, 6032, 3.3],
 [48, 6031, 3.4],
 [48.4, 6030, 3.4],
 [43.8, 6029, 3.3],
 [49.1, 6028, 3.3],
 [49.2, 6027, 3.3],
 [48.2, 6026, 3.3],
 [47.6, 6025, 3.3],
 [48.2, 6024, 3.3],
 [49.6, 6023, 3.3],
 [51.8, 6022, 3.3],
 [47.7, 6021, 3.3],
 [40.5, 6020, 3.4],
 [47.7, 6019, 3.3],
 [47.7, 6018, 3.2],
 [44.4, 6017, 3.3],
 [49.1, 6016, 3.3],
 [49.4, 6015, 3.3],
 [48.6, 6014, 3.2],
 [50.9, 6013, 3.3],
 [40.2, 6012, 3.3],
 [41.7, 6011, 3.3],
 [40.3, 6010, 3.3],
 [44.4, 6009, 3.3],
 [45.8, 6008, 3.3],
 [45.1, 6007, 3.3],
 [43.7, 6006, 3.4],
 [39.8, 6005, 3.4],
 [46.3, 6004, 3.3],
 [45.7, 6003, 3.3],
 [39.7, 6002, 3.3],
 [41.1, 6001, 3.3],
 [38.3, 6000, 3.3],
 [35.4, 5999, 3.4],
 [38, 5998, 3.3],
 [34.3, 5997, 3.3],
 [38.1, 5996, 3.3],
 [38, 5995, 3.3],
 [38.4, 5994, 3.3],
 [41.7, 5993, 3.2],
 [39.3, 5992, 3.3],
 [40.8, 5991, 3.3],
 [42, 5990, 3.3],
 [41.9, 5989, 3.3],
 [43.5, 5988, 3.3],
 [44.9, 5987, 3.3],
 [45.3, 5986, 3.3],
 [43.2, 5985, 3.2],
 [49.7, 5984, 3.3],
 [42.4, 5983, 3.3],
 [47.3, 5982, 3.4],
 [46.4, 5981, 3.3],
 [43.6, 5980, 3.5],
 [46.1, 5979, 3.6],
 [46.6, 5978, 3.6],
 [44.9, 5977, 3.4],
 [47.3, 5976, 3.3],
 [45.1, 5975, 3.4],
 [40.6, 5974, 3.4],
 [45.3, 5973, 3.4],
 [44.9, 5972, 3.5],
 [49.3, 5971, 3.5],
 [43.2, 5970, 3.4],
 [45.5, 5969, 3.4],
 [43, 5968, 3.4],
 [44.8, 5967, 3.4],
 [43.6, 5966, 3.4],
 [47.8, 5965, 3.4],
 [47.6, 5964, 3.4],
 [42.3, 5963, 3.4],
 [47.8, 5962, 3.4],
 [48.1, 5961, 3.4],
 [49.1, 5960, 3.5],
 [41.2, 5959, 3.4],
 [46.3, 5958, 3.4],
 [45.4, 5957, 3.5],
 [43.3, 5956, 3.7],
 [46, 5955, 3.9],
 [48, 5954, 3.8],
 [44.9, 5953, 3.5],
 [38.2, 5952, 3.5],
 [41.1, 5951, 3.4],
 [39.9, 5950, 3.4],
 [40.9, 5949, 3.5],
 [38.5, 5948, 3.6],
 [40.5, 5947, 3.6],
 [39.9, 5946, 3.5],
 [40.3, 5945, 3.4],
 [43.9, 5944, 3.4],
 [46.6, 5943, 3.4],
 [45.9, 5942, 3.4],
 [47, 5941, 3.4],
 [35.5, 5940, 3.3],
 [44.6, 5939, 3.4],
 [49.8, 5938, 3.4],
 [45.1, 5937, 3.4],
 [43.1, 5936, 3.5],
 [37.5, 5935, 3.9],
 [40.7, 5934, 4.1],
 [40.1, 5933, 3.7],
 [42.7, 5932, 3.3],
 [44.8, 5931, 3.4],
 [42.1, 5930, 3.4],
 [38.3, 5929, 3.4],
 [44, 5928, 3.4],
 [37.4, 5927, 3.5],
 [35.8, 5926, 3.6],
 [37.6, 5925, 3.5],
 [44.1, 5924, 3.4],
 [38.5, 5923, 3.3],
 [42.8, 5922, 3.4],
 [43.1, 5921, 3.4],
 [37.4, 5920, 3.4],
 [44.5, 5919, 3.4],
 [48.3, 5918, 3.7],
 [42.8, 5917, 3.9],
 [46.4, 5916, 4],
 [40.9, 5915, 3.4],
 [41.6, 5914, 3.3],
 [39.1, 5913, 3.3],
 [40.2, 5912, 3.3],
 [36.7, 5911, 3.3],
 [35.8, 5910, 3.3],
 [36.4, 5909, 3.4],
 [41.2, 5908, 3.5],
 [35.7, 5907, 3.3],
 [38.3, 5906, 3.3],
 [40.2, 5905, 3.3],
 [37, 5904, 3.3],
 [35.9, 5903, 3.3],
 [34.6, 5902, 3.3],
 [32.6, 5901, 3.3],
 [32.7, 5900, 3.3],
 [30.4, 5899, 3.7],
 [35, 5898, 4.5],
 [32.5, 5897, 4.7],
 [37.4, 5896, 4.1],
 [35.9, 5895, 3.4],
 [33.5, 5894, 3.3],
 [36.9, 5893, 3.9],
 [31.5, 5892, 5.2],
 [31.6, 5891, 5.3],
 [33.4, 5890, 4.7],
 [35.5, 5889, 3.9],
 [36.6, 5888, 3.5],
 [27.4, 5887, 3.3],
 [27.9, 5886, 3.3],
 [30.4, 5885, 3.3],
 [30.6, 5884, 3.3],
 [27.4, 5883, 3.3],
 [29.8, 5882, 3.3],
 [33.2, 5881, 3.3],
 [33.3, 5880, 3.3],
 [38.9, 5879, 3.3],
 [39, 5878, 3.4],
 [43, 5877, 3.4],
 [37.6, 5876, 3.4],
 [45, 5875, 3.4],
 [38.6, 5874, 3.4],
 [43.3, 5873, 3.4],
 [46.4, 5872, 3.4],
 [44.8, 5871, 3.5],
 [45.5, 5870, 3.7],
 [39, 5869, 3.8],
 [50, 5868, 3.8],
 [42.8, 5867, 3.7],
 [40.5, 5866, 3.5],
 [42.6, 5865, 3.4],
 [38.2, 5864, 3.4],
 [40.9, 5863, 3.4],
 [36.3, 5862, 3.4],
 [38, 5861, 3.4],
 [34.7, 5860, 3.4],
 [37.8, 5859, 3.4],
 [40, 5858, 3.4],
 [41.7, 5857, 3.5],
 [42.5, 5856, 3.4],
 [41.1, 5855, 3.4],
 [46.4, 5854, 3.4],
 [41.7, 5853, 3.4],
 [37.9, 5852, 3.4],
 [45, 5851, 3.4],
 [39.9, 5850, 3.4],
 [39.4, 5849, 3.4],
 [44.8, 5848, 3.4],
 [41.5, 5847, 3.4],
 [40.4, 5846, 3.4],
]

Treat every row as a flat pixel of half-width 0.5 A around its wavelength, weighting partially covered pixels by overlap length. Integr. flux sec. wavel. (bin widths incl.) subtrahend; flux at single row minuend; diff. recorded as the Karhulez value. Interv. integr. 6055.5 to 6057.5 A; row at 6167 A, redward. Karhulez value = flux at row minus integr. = -50.8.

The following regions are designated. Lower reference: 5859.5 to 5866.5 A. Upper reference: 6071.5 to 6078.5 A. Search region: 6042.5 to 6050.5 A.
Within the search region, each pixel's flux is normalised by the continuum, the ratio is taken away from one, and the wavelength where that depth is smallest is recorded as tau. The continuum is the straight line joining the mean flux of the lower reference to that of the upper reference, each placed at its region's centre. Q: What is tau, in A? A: 6045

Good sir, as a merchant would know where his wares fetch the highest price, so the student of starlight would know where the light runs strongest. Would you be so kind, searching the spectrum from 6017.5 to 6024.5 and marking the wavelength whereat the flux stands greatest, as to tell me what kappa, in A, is 6022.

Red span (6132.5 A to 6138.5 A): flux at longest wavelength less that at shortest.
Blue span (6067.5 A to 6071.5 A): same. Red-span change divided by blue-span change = -1.2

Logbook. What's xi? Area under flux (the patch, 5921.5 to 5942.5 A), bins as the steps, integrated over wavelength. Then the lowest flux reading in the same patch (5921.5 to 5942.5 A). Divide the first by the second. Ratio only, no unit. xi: 24.7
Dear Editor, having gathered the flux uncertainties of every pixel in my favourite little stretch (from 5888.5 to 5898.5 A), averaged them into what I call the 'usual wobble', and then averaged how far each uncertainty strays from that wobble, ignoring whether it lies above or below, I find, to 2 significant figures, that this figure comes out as 0.58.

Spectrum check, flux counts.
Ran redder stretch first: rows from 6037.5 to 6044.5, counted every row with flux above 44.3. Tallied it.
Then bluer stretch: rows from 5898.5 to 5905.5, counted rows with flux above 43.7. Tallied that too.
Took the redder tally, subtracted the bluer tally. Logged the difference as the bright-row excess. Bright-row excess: 7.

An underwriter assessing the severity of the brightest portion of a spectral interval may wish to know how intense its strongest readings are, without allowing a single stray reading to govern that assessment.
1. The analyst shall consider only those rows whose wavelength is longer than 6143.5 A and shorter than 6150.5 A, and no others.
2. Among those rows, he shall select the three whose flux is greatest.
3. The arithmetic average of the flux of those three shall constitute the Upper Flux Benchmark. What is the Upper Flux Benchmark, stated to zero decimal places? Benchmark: 46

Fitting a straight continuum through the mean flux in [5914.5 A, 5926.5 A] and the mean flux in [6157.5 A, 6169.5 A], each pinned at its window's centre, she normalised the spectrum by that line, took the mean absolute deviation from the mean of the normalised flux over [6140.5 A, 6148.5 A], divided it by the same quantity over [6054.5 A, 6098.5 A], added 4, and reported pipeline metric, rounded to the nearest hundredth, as 4.43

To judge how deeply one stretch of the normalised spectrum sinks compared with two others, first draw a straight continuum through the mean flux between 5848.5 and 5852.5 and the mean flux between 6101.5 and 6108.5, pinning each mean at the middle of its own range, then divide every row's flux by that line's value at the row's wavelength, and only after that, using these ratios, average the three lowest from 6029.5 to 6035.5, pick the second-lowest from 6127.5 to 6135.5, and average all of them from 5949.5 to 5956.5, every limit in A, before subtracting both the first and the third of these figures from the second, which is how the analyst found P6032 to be -1.09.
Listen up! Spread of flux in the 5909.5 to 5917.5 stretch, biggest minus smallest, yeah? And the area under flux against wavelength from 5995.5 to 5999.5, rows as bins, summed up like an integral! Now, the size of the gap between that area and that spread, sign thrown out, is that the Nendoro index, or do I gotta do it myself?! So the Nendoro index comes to 135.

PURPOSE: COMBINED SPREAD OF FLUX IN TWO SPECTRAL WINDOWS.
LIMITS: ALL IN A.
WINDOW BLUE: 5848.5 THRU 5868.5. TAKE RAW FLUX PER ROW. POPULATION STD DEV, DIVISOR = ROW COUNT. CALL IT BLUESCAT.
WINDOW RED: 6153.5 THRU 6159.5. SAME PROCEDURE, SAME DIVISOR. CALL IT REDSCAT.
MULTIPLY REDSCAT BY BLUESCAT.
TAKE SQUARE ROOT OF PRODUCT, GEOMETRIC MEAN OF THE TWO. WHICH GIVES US 2.70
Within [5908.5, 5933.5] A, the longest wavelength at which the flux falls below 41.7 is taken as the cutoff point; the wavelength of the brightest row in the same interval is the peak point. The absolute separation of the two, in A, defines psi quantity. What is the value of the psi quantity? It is 15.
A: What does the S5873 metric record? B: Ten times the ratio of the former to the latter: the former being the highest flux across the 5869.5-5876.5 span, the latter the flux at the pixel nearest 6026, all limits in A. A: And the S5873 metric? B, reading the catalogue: 9.6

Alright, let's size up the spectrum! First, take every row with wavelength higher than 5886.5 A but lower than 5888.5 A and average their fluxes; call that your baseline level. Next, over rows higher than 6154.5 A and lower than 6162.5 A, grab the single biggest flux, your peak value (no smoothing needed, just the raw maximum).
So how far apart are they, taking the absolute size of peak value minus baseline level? 15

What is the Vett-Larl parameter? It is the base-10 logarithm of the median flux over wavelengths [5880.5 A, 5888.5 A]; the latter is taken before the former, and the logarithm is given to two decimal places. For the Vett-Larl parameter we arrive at 1.48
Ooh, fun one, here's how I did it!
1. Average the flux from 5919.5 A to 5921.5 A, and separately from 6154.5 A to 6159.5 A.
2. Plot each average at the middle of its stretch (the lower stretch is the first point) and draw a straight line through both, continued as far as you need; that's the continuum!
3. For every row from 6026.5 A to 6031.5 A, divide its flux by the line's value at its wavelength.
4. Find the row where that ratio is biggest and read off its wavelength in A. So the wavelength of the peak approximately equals 6027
